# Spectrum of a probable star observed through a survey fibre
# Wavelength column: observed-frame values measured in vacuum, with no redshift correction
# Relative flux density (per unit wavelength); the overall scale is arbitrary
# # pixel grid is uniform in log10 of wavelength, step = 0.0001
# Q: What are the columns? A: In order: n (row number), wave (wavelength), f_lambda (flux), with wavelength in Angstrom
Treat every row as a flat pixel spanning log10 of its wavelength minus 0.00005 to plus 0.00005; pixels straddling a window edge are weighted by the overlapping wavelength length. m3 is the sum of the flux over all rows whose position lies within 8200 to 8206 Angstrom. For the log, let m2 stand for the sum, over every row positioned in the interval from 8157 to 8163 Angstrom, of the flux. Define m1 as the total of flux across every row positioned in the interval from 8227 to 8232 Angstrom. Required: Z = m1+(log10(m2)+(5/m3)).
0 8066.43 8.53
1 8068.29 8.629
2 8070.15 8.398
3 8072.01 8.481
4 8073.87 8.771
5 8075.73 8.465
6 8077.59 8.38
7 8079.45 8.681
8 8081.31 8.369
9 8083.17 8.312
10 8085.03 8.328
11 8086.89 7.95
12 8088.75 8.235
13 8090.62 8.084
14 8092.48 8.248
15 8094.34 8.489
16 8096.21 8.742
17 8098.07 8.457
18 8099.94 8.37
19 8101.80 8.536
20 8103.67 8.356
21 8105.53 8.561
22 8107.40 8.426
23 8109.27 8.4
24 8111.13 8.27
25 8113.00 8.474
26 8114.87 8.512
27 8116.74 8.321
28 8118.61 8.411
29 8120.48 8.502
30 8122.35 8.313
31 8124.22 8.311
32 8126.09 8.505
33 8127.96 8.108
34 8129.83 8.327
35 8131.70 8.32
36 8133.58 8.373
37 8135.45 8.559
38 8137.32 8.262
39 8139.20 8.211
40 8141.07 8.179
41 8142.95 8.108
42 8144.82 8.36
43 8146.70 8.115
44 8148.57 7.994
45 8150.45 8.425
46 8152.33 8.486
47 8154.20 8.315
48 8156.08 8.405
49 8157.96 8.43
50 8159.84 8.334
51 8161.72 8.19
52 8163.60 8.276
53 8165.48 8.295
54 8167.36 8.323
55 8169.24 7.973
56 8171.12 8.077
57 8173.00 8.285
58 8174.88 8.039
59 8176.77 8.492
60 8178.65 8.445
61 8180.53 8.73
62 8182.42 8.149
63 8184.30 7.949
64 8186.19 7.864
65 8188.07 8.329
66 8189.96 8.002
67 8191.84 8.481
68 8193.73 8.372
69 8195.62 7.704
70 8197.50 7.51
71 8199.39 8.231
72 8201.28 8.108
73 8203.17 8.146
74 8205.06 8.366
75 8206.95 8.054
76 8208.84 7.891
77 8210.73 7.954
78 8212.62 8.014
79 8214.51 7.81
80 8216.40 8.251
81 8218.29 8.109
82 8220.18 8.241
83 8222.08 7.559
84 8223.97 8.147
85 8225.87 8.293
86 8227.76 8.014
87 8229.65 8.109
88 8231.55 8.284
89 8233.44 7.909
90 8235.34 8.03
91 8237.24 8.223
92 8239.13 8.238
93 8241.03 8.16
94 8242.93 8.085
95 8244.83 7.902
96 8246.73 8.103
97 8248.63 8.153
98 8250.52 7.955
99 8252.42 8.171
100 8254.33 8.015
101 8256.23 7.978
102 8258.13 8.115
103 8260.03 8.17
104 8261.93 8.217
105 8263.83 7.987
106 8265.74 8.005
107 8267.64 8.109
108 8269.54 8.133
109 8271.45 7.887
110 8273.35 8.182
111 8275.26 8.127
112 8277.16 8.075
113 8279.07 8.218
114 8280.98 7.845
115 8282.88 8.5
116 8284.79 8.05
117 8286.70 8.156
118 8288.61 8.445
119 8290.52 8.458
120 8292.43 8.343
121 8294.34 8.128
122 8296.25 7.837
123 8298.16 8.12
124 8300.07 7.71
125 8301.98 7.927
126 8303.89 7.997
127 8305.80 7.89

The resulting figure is 26.0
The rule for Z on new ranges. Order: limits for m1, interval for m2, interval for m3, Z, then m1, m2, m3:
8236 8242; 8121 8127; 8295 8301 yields 26.2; 24.6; 25.1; 23.7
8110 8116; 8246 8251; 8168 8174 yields 26.8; 25.3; 24.2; 24.3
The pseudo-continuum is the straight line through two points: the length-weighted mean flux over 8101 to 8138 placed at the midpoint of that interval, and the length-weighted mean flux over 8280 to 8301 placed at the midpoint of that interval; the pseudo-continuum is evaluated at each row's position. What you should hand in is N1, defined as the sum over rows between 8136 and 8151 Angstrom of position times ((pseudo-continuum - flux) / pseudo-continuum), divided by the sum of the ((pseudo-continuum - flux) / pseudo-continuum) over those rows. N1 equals 8143.6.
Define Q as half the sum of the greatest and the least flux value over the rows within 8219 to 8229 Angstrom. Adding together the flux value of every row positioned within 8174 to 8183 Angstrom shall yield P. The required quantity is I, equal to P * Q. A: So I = 332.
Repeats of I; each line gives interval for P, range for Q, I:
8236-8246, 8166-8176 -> 331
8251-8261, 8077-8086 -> 344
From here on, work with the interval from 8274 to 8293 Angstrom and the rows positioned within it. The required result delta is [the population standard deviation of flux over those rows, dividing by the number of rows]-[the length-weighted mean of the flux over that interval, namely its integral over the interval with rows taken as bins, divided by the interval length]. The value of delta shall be -8.01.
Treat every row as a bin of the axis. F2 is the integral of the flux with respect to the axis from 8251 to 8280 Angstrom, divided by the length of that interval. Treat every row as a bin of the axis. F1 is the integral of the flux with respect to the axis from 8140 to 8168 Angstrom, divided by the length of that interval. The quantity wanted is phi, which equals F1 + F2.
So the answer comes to 16.4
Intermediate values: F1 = 8.28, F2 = 8.09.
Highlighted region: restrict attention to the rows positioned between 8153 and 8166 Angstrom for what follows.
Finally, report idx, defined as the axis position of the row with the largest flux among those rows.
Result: 8157.96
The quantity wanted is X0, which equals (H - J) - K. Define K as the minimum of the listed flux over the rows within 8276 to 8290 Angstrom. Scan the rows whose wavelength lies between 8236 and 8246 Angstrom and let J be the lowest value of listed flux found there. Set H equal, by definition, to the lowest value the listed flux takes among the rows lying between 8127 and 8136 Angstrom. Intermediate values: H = 8.108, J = 7.902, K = 7.845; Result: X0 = -7.6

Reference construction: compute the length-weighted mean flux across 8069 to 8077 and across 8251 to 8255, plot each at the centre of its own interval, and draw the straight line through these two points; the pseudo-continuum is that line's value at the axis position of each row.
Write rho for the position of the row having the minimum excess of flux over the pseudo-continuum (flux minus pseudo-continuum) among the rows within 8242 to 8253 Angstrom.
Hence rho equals 8244.83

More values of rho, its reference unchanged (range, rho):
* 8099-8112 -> 8111.13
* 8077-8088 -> 8086.89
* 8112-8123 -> 8116.74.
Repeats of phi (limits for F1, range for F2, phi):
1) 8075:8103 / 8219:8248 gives 16.5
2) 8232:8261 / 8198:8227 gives 16.2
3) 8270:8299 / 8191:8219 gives 16.2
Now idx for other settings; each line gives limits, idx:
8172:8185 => 8180.53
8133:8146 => 8135.45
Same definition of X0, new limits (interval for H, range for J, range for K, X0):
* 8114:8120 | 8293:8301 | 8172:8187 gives -7.3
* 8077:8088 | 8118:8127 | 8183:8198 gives -7.9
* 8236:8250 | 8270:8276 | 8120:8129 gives -8.1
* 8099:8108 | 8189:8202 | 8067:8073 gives -7.6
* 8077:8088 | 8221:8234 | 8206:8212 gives -7.5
